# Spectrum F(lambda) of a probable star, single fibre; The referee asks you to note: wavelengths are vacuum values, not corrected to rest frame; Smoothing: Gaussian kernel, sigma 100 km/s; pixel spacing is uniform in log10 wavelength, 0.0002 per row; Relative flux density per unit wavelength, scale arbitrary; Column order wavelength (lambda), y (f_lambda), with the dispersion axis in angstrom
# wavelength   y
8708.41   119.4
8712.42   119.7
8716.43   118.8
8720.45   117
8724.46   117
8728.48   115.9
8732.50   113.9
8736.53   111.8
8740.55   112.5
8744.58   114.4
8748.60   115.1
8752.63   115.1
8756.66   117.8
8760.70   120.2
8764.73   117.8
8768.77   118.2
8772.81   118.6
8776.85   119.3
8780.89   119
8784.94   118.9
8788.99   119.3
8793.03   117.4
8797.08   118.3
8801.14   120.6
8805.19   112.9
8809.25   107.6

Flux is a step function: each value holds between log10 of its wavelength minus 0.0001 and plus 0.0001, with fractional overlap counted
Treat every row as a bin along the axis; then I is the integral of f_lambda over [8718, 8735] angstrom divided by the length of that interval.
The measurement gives 116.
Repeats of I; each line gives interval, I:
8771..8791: 119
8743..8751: 115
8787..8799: 118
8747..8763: 117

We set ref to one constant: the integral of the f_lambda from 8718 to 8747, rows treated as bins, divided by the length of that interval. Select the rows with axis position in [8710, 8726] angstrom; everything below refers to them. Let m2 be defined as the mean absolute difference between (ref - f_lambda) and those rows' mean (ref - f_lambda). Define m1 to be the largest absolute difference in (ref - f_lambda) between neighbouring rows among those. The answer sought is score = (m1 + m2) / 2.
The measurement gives 1.5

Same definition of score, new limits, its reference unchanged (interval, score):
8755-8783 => 1.5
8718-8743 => 2.0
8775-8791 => 0.3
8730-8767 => 2.4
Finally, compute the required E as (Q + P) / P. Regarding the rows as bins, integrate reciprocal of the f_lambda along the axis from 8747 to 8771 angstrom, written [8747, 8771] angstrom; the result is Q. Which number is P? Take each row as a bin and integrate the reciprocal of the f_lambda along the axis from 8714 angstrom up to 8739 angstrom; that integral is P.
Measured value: 1.95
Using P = 0.216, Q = 0.204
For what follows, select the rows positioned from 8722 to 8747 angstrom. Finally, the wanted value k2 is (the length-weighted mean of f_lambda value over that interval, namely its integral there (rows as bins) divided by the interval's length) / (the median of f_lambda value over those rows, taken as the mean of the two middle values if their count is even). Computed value 1.002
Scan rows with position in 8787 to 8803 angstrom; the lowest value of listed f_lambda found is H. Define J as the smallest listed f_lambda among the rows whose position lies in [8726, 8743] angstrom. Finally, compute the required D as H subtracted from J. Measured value -5.6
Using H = 117.4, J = 111.8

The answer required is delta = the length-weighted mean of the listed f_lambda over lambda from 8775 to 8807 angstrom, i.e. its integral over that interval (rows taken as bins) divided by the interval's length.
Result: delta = 118.2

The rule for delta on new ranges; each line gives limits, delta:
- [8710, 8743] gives 115.8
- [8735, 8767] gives 115.7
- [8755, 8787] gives 118.7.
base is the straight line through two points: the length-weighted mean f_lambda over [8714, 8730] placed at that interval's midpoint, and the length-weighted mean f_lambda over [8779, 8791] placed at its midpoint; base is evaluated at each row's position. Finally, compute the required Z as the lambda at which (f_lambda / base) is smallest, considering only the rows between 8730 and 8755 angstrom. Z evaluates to 8736.53 angstrom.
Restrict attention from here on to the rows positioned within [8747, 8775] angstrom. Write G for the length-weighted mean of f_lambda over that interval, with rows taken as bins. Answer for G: 117.6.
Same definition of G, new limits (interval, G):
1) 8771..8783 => 119.0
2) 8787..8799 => 118.4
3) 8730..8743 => 112.8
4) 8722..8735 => 115.5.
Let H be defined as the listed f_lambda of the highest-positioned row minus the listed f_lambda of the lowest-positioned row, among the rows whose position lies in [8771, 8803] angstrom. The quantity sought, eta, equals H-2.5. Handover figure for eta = -0.5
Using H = 2.0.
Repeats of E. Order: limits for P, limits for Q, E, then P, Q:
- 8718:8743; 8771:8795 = 1.93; 0.218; 0.202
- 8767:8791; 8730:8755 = 2.09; 0.202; 0.220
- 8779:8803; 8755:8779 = 2.00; 0.202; 0.202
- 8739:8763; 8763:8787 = 1.98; 0.207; 0.202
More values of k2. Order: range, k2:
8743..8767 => 1.003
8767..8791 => 0.999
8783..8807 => 0.994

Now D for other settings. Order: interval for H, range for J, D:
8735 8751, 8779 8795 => 5.6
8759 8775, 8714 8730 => -1.9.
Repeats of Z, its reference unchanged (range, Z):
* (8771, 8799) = 8793.03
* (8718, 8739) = 8736.53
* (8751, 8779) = 8752.63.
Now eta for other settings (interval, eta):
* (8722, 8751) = -4.4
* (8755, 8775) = -1.7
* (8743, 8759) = 0.9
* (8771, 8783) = -2.1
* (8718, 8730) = -3.6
